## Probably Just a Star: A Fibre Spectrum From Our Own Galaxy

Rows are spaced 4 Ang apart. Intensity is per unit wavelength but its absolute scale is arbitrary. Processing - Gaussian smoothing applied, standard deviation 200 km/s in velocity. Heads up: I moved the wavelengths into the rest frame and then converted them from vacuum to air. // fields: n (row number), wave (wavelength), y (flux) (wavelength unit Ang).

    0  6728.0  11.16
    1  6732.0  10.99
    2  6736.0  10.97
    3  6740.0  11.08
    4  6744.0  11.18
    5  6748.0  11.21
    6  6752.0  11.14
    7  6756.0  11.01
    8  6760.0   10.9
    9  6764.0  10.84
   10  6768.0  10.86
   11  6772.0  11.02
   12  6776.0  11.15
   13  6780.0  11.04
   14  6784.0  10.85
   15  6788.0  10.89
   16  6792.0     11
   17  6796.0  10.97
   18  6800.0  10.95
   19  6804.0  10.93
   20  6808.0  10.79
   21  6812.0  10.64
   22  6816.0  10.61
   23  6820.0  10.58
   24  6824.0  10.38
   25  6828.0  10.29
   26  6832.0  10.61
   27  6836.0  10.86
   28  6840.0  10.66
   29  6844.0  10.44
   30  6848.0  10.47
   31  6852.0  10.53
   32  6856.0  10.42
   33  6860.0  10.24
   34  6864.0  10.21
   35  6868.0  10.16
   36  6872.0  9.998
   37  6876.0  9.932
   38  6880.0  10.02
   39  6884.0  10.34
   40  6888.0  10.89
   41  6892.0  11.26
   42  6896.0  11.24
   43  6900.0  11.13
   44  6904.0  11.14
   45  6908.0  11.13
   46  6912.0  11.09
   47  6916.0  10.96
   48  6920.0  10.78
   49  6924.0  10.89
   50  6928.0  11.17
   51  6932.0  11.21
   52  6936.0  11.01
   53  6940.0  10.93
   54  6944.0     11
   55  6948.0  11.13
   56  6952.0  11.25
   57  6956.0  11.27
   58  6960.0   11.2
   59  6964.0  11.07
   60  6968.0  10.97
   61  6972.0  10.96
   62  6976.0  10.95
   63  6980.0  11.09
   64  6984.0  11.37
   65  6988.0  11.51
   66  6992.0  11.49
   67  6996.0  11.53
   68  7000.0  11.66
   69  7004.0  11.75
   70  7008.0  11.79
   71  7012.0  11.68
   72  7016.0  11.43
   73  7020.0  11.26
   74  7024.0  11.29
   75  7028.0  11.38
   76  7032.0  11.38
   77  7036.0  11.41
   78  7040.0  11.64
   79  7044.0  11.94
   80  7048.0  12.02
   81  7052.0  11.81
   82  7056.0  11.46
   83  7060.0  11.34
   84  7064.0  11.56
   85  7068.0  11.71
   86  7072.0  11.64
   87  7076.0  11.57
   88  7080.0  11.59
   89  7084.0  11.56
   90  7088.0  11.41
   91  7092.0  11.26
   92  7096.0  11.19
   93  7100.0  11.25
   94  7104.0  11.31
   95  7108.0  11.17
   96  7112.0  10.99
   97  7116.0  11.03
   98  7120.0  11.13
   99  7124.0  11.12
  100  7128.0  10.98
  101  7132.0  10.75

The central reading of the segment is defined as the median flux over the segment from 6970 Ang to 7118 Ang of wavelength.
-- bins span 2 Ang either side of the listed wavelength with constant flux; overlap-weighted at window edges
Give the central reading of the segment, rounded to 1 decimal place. 11.4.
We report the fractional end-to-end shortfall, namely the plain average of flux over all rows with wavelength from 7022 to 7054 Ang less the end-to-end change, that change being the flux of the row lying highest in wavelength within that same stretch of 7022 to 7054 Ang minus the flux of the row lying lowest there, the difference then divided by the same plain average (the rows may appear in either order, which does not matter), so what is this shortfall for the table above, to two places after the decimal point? 0.96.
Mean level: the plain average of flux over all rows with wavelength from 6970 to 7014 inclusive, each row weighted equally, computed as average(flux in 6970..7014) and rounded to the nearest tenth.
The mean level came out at 11.4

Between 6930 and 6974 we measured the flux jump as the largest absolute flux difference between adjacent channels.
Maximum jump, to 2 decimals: 0.20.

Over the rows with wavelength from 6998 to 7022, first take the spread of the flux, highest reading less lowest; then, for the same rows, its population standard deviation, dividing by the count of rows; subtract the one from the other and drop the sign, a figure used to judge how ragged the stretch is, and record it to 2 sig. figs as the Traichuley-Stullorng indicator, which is 0.34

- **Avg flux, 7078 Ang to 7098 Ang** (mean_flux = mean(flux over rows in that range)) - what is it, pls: 11.40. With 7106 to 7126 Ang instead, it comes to 11.09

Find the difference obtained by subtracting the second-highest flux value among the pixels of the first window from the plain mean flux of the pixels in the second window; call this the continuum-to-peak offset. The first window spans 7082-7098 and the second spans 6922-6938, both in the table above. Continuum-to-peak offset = -0.34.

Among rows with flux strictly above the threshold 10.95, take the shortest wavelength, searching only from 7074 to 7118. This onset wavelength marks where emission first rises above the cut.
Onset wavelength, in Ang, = 7076.0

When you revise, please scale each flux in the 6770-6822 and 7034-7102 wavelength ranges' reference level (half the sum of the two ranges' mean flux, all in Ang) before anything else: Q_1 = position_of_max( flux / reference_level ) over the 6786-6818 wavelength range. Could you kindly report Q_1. 6792.0 Ang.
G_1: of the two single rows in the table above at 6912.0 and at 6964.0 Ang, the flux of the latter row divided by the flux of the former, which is 1.00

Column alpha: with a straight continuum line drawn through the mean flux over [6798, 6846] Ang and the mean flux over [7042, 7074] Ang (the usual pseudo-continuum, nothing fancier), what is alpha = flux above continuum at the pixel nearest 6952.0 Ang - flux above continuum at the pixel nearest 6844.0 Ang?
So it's 0.33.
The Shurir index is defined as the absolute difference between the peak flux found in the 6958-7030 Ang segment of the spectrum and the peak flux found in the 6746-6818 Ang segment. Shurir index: 0.58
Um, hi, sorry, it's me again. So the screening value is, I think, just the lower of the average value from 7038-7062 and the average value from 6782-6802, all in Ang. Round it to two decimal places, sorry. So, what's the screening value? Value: 10.93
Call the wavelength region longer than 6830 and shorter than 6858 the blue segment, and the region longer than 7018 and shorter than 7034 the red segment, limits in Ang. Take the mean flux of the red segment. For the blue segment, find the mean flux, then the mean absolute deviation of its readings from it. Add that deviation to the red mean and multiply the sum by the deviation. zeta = 1.4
